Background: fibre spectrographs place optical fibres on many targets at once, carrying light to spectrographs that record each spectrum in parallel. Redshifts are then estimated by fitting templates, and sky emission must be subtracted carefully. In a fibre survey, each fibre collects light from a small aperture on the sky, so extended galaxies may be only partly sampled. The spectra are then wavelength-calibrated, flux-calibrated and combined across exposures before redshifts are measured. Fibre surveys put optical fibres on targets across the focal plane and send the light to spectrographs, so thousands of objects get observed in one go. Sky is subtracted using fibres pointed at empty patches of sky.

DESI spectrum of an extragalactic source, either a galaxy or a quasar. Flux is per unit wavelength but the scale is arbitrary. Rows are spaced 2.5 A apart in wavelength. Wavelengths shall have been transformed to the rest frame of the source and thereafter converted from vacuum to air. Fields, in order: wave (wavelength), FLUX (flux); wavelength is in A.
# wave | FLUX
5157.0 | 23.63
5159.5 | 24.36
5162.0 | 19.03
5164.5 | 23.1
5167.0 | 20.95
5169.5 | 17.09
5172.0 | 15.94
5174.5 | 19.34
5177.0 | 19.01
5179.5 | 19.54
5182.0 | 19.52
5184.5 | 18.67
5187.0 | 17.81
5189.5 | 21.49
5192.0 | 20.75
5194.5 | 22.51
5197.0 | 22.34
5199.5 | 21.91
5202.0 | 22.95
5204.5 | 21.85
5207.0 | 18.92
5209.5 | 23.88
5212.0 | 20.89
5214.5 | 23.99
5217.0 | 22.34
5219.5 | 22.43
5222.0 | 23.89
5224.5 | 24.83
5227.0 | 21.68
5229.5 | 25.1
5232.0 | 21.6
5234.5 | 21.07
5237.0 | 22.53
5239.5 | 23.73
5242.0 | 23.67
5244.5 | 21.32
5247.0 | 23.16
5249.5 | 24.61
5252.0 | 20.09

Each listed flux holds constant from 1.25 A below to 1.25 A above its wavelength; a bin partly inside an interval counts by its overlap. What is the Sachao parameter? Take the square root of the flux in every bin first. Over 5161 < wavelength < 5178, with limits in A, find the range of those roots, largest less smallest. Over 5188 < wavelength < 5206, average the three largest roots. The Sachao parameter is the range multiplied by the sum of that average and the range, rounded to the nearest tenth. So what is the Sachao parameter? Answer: 4.5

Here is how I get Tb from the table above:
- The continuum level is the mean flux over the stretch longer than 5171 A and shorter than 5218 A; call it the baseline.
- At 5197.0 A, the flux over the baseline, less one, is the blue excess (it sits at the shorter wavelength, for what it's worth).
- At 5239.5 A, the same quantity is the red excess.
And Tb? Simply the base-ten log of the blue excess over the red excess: -0.27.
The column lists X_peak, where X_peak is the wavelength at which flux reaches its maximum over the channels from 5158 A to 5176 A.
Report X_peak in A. 5159.5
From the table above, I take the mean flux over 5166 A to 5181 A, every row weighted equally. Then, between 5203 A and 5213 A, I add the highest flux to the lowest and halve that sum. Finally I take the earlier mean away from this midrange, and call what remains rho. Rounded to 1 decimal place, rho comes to 2.8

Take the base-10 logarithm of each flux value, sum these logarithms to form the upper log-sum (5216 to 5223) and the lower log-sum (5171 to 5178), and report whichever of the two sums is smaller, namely 3.8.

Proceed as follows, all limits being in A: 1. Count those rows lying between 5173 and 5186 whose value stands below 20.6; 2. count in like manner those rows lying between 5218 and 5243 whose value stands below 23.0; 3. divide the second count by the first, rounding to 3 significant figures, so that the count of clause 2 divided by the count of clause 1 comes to 1.00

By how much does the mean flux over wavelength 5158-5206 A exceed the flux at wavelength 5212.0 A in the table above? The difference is -0.5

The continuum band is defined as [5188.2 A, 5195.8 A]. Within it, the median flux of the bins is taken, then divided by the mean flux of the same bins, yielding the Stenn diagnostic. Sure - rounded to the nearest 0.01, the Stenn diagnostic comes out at 1.00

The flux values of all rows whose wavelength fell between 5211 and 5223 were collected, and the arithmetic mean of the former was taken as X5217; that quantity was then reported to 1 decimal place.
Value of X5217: 22.7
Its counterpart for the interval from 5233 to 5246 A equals 22.5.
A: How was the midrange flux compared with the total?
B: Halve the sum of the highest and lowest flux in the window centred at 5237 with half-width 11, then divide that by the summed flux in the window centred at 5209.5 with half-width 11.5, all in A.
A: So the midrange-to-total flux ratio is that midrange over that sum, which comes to 0.116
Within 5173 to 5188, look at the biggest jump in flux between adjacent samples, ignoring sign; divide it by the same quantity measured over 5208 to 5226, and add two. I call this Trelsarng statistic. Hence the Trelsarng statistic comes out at 2.3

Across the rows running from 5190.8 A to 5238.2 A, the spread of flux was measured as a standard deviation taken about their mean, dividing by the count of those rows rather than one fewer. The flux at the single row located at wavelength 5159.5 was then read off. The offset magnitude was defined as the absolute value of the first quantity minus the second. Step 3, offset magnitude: 22.9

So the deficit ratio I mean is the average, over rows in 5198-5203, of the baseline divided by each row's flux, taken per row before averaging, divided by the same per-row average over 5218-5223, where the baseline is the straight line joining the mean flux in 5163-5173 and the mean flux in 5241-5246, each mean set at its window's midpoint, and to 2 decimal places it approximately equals 0.99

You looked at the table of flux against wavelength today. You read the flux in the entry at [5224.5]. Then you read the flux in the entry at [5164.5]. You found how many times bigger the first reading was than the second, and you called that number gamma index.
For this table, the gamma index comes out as 1.07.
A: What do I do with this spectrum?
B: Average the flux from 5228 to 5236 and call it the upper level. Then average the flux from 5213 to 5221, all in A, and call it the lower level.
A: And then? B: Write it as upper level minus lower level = -0.3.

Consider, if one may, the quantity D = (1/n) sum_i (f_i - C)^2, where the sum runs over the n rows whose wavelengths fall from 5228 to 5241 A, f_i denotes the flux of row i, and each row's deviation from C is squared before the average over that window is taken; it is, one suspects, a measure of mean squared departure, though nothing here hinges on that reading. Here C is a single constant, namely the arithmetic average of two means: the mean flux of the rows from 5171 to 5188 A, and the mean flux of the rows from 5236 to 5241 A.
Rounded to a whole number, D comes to 6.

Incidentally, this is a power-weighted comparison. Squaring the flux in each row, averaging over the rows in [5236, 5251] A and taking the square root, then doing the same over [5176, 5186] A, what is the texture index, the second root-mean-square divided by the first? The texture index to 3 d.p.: 0.827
